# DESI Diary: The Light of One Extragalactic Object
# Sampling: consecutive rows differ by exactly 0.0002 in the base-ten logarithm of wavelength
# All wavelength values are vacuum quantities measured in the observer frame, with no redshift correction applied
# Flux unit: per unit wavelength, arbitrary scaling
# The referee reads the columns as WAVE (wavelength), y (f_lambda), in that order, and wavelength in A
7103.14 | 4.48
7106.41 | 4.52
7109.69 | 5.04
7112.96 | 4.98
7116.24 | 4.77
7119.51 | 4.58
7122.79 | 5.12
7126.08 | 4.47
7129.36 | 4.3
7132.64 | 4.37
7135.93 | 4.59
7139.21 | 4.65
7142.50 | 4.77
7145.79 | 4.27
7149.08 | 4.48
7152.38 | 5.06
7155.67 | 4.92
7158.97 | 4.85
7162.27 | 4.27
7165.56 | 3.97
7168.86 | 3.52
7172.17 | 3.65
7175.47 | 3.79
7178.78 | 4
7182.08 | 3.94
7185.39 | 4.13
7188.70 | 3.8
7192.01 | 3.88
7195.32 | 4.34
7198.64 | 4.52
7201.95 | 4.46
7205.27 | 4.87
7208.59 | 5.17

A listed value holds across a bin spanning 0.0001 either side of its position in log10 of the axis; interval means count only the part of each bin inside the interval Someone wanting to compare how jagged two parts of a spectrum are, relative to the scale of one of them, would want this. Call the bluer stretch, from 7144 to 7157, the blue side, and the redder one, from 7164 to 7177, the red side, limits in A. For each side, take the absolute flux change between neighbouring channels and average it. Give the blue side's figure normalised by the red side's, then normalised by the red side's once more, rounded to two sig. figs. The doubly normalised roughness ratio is 5.4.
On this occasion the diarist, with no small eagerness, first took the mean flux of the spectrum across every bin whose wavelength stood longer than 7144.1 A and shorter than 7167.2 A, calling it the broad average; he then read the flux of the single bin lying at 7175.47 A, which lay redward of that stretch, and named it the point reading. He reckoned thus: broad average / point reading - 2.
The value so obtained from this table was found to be -0.80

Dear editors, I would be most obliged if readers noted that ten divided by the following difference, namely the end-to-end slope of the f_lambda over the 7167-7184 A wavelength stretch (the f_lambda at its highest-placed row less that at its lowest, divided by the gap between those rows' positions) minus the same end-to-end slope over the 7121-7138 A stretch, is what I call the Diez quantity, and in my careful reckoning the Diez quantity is 139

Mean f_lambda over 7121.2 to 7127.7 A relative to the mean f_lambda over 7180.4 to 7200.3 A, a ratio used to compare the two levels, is 1.17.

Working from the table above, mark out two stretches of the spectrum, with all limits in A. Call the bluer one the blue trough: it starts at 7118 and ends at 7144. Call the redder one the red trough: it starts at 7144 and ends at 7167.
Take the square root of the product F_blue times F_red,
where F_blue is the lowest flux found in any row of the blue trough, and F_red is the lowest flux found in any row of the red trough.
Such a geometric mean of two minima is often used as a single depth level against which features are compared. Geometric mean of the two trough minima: 4.13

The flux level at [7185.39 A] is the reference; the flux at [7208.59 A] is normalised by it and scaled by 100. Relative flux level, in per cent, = 125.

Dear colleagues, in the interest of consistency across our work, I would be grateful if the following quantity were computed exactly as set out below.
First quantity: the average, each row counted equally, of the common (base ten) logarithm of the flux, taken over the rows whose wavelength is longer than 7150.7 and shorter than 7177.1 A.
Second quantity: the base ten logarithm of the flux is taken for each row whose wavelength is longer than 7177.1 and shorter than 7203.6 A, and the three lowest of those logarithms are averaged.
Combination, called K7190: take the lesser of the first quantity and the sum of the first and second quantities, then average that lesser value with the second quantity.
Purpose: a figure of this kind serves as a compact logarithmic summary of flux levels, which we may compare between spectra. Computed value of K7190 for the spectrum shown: 0.606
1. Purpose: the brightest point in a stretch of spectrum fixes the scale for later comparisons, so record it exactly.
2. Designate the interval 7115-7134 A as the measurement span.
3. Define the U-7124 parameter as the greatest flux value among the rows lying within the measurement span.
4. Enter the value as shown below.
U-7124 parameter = 5.12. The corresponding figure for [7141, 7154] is 5.06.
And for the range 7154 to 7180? 4.92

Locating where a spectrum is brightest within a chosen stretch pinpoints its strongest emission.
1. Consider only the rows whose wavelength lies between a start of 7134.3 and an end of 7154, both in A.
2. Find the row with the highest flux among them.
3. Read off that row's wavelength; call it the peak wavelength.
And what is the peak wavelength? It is 7152.38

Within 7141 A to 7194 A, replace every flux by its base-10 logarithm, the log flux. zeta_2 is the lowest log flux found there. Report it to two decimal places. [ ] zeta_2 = 0.55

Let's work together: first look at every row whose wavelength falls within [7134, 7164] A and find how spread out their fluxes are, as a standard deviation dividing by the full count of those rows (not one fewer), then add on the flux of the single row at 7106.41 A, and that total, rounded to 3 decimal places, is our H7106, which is 4.782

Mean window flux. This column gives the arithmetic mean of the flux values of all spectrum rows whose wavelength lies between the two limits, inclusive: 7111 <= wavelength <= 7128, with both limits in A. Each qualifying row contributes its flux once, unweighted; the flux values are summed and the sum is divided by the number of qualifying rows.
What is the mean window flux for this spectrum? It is 4.78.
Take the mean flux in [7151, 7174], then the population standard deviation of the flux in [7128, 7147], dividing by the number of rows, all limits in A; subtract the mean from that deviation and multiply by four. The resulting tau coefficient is -16.5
